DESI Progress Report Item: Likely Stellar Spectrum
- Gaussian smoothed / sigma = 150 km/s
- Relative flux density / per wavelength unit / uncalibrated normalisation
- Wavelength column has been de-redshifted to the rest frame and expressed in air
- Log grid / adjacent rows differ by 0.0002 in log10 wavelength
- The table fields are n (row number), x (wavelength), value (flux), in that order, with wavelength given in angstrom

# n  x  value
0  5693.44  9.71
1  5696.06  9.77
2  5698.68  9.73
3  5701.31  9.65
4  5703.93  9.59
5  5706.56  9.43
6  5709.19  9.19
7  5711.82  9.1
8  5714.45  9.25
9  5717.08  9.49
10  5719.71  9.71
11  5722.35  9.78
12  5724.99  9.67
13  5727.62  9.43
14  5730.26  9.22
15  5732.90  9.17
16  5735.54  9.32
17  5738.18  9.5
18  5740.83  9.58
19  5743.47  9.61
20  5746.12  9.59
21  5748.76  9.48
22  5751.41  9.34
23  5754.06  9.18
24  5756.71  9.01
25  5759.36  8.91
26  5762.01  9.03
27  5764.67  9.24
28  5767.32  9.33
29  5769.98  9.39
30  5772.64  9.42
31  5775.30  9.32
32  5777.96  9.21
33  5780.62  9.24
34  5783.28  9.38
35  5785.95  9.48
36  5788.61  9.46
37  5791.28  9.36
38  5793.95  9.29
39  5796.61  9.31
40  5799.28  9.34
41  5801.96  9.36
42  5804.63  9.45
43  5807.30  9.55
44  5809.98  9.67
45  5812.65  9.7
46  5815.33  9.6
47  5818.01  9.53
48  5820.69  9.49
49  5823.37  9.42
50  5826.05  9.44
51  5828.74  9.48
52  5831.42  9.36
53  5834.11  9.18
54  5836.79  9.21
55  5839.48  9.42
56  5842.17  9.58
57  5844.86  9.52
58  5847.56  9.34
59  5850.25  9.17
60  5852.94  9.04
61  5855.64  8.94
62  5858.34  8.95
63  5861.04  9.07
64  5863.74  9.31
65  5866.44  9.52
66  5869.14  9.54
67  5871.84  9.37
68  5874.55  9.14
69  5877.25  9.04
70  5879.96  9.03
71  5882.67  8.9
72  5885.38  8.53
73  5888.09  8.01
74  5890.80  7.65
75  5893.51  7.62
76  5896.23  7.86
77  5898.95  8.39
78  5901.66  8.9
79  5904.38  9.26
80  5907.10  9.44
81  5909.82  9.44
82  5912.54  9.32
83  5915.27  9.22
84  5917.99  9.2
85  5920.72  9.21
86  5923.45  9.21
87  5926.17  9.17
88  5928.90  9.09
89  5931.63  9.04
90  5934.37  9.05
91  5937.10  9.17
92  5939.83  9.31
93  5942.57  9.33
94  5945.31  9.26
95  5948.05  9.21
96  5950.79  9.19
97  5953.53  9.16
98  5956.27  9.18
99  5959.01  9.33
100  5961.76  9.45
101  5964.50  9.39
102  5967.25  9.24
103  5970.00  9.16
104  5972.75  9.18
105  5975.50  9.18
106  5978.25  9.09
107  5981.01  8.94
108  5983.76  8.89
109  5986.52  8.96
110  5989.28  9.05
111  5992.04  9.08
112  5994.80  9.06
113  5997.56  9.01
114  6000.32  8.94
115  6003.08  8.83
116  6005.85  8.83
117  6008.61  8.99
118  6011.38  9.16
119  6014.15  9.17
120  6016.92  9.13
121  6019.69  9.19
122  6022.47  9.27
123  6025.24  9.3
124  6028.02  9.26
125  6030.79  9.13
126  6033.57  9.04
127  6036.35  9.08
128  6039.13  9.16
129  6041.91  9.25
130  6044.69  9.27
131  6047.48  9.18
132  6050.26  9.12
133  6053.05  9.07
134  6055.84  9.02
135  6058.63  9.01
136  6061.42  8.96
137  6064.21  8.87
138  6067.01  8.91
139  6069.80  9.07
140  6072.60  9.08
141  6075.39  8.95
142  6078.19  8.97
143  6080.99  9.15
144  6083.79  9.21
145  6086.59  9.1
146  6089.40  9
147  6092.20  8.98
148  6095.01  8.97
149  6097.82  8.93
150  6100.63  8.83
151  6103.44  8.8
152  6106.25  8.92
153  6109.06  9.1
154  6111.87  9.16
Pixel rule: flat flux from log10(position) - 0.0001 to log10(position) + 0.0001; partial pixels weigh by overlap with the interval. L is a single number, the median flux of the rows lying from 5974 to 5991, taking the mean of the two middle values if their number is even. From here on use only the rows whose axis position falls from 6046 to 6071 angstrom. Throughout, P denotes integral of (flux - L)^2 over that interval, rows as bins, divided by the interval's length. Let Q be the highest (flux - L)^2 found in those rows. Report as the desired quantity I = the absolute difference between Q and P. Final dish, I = 0.02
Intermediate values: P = 0.01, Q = 0.03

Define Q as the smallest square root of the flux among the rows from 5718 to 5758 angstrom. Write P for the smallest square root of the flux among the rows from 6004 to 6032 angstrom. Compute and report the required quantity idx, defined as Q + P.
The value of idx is 5.97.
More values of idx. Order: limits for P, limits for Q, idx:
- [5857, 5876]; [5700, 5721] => 6.01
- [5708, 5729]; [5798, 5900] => 5.78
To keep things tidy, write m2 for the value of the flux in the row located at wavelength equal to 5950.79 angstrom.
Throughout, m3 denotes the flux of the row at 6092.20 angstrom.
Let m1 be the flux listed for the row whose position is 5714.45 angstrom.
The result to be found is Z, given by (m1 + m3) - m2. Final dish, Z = 9.0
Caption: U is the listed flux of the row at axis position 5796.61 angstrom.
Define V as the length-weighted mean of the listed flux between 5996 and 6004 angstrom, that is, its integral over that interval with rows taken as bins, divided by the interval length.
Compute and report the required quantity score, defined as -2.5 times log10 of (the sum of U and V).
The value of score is -3.15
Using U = 9.31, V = 8.94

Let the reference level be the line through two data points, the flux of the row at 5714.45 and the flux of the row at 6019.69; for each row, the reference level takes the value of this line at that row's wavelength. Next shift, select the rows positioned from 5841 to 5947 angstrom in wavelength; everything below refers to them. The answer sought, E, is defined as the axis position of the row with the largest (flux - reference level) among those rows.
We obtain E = 5842.17 angstrom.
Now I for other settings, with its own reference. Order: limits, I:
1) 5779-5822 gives 0.27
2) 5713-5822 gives 0.41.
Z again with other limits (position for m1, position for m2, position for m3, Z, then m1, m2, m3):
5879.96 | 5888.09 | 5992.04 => 10.1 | 9.03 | 8.01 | 9.08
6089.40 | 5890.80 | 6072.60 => 10.4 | 9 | 7.65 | 9.08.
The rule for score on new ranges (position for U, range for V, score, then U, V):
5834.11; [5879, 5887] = -3.14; 9.18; 8.78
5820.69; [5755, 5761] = -3.17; 9.49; 8.99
